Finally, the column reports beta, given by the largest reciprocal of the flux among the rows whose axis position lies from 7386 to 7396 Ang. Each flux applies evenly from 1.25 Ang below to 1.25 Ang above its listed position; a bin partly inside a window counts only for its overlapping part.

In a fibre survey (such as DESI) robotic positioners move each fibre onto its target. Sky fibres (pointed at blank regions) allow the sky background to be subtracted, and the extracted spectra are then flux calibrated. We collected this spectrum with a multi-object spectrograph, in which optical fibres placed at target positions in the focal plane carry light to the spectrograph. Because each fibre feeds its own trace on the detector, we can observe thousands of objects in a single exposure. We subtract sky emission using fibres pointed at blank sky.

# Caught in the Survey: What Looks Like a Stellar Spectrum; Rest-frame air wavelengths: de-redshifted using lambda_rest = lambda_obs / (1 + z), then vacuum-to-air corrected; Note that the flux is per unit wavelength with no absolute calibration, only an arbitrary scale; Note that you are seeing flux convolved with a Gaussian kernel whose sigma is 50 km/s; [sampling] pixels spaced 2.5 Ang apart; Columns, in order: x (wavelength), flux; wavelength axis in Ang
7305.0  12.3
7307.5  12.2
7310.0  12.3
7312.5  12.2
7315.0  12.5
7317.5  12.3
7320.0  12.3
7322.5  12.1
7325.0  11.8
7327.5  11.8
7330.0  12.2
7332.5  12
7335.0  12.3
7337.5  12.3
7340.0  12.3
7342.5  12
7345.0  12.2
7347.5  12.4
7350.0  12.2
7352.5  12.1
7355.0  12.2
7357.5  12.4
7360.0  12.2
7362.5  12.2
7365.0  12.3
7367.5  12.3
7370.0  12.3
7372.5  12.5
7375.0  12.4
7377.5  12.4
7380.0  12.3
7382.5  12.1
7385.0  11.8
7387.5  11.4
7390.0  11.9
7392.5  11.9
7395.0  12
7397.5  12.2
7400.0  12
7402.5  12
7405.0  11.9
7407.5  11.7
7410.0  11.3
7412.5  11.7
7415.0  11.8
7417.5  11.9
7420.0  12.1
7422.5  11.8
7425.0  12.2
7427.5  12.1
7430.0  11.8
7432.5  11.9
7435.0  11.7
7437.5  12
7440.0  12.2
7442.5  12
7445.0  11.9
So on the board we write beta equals 0.088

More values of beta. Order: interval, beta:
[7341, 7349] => 0.083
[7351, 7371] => 0.083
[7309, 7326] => 0.085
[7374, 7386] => 0.085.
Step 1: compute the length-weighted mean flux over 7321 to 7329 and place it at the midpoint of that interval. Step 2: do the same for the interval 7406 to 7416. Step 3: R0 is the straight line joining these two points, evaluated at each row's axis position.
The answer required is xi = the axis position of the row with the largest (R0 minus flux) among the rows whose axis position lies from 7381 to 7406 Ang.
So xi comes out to 7387.5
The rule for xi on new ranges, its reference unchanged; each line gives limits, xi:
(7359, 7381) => 7360.0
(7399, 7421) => 7410.0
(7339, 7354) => 7342.5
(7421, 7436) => 7435.0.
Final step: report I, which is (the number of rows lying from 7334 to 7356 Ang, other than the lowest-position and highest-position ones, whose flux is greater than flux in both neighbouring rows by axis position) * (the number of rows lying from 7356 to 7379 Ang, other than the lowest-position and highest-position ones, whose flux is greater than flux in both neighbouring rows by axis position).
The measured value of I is 1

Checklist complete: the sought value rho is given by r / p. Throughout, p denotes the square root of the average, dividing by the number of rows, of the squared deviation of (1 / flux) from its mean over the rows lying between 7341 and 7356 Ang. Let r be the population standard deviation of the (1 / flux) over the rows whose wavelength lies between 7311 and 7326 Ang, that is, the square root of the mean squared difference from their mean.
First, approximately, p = 0.0008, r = 0.0015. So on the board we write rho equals 1.8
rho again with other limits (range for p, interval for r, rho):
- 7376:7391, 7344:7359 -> 0.3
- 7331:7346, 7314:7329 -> 2.0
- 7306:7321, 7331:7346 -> 1.4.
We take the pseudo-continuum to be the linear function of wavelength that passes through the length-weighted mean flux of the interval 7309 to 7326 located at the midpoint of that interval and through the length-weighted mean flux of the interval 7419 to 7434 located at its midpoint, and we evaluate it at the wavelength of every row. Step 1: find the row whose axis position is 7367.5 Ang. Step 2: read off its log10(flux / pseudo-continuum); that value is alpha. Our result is 0.0068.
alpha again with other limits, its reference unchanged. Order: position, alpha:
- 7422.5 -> -0.0068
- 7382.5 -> 0.0009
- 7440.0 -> 0.0091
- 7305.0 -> 0.0019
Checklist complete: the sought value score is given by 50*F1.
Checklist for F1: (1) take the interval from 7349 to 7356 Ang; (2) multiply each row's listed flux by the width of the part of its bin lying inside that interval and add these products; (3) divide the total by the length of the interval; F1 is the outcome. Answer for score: 608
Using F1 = 12.2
